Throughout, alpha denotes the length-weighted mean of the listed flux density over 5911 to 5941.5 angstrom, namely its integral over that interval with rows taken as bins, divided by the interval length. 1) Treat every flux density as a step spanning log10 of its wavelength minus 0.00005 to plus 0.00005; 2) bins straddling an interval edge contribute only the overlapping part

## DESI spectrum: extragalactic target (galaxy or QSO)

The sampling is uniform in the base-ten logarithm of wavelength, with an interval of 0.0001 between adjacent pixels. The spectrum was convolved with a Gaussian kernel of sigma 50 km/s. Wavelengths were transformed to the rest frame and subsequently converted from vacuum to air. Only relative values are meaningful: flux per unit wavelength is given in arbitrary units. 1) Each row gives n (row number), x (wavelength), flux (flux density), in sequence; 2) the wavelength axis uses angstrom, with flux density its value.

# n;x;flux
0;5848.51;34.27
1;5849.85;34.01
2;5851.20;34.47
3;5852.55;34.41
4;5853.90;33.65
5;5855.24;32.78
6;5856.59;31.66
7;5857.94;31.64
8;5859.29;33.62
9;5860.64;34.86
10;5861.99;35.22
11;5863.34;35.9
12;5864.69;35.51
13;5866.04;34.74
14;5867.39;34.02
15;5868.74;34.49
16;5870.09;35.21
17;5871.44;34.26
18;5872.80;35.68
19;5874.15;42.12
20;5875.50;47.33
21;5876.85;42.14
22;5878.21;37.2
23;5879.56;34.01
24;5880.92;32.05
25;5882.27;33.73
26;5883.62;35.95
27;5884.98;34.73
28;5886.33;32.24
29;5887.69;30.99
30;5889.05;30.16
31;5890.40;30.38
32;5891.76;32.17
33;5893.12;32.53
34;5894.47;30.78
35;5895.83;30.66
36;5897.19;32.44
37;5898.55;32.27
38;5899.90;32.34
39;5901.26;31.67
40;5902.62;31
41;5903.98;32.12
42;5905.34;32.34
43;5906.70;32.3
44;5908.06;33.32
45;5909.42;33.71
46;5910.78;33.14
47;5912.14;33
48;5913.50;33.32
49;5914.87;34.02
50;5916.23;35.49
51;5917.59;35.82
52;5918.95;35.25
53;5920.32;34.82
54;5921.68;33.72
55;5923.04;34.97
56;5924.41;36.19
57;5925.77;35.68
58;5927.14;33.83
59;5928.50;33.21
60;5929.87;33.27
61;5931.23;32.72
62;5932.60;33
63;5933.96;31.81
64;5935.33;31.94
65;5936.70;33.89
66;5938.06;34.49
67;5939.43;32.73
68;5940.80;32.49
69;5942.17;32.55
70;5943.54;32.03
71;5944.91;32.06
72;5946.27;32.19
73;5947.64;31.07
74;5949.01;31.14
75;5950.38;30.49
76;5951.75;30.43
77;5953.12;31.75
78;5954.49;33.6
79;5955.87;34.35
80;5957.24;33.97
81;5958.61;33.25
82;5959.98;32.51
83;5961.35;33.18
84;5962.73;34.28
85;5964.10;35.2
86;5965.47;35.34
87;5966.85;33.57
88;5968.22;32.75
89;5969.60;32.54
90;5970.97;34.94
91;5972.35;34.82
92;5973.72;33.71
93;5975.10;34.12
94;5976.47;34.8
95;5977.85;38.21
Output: 33.9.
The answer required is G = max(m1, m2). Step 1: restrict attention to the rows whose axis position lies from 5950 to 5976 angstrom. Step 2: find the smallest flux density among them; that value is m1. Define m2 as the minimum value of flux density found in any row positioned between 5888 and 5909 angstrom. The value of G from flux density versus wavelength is 30.4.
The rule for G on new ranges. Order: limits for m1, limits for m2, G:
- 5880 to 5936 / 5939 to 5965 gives 30.4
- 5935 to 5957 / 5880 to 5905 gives 30.4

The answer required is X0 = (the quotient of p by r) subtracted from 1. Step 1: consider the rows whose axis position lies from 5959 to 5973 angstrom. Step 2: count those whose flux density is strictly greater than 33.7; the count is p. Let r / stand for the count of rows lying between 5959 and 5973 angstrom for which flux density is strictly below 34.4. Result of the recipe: 0.2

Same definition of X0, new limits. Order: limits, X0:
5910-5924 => -0.4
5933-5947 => 0.8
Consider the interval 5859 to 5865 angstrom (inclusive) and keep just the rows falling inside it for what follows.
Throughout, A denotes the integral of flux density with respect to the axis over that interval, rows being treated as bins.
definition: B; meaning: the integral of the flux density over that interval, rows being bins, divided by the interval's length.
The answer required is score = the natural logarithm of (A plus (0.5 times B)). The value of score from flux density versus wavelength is 5.43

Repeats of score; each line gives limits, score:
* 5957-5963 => 5.38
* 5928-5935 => 5.50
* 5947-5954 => 5.45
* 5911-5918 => 5.55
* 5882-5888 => 5.39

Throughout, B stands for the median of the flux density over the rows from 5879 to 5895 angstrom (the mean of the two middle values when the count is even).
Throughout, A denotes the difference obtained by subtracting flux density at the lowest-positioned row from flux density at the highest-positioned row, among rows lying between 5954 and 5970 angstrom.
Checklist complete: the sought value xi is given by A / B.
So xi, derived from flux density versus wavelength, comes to -0.03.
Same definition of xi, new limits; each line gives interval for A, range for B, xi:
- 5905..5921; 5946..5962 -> 0.08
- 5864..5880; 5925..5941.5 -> -0.05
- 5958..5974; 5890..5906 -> 0.01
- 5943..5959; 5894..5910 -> 0.04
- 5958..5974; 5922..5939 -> 0.01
